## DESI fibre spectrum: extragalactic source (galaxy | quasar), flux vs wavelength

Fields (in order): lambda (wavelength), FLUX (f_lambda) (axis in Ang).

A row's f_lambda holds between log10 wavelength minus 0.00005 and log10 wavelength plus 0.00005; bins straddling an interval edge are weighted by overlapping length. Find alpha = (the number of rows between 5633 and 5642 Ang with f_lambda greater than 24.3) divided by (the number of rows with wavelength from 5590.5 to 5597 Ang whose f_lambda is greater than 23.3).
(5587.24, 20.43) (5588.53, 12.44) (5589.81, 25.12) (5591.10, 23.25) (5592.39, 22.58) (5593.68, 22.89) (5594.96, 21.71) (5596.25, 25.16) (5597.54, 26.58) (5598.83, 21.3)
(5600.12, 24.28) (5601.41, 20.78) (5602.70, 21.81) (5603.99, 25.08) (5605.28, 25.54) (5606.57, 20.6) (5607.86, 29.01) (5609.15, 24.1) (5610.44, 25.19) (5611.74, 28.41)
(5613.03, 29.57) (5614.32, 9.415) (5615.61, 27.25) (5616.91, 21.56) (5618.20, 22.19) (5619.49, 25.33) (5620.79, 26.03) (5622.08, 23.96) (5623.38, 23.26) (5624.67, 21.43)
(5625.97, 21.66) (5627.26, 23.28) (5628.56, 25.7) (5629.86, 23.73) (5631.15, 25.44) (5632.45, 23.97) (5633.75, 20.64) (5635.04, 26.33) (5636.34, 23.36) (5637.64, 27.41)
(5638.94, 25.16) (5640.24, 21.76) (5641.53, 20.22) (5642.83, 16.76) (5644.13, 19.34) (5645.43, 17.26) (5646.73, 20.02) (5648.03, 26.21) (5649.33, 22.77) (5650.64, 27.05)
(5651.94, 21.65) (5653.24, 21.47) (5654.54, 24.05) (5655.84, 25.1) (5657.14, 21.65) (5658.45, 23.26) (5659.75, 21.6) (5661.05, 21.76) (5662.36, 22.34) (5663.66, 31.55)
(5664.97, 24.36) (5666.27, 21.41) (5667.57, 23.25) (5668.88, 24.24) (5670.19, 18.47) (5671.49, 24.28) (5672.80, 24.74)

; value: 3.0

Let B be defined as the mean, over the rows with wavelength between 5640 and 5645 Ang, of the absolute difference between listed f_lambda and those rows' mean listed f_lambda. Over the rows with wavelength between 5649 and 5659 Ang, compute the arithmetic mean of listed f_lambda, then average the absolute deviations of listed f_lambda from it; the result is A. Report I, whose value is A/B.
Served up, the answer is 1.0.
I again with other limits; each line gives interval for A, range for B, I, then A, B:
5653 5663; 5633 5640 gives 0.5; 1.1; 2.1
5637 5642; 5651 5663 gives 2.5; 2.6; 1.1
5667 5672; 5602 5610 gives 0.9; 2.0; 2.2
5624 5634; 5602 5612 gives 0.7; 1.5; 2.1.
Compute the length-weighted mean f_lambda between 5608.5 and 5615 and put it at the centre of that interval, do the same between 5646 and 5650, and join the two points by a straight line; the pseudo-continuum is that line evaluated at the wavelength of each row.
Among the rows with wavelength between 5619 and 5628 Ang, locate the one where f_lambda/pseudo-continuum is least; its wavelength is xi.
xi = 5624.67 Ang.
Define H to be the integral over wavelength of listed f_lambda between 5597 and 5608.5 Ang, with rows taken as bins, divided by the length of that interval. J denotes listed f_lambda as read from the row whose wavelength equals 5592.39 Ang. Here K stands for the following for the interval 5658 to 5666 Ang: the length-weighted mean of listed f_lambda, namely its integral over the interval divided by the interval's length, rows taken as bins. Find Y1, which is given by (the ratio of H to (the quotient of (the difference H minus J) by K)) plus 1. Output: 449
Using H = 23.9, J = 22.58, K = 24.0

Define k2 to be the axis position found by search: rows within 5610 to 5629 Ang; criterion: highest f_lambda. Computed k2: 5613.03 Ang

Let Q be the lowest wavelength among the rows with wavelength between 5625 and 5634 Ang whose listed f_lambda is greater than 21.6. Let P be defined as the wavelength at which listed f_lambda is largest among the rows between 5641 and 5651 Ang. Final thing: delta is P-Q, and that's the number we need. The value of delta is 24.7 Ang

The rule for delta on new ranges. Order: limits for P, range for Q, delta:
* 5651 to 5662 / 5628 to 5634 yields 27.3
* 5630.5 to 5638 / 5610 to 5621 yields 27.2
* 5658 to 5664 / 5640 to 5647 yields 23.4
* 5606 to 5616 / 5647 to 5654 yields -35.0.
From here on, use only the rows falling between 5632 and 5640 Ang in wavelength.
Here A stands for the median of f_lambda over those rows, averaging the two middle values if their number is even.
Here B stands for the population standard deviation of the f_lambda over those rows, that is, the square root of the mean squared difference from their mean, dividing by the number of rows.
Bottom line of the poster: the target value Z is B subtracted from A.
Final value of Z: 22.4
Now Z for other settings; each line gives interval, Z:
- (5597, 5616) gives 20.3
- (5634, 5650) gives 18.8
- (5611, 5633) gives 19.7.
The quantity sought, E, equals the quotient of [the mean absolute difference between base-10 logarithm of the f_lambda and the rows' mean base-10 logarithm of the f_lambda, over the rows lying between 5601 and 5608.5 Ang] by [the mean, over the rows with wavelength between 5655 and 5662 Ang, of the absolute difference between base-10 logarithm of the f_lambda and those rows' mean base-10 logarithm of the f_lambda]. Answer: 2.2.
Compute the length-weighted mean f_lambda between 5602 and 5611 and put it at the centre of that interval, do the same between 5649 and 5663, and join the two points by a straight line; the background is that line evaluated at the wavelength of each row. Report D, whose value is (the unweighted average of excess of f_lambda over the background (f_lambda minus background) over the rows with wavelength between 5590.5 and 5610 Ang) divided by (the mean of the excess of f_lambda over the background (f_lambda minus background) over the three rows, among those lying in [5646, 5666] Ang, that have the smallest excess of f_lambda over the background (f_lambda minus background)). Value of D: 0.5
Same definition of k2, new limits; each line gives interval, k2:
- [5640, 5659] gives 5650.64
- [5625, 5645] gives 5637.64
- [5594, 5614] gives 5613.03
